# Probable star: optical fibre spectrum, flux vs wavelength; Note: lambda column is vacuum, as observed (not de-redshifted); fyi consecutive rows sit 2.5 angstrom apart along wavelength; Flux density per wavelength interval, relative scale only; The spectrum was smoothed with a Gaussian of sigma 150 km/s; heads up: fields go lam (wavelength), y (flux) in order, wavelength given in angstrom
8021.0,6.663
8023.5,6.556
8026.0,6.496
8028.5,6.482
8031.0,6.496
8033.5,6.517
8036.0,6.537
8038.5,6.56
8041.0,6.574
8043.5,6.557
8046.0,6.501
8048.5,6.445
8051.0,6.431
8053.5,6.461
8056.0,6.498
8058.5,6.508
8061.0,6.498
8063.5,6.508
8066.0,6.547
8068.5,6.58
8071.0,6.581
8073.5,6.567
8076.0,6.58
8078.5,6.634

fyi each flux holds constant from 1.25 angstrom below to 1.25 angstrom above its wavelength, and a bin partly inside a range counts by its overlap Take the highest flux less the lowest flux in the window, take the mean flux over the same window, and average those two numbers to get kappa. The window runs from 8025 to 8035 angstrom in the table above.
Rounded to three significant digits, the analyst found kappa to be 3.27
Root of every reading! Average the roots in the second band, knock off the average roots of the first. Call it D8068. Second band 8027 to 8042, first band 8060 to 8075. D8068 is -0.004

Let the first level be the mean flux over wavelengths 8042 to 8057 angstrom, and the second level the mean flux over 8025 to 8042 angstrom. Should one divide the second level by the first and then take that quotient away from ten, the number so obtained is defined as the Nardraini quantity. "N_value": 8.99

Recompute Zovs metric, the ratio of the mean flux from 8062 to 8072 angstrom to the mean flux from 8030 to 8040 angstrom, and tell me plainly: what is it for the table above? 1.00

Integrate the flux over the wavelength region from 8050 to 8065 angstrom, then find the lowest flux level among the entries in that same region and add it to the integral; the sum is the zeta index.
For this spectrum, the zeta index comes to 104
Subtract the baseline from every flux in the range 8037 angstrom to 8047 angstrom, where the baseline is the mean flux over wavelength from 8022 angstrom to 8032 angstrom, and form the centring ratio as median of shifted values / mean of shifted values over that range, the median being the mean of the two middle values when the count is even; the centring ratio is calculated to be 1.26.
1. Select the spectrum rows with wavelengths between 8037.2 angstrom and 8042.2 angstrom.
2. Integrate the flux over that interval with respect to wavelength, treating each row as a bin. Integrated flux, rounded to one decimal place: 32.8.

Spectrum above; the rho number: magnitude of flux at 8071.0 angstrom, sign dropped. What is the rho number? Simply 6.58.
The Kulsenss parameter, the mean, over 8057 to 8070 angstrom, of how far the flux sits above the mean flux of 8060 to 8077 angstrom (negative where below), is -0.023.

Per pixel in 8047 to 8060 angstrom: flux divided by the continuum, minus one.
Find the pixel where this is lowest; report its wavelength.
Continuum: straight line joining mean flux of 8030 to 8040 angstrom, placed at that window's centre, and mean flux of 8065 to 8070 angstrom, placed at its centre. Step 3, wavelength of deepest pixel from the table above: 8051.0 angstrom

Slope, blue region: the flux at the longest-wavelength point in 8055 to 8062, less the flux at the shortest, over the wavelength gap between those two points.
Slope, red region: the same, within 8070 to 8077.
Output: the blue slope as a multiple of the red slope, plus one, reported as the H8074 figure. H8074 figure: 1.0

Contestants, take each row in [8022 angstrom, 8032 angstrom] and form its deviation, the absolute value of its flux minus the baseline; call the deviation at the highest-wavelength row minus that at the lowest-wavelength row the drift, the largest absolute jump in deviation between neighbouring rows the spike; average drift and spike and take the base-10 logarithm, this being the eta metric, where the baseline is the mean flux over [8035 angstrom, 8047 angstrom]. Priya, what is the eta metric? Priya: -1.4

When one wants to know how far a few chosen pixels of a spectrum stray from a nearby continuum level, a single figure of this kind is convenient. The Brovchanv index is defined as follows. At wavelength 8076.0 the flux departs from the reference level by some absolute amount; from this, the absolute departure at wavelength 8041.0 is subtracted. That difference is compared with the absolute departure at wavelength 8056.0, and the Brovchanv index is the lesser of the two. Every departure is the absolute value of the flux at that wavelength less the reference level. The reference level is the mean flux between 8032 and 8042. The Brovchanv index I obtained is 0.006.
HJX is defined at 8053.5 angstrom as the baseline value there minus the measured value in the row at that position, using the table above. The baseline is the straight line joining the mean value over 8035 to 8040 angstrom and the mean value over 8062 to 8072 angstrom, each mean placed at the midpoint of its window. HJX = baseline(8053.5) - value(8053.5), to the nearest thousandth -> 0.090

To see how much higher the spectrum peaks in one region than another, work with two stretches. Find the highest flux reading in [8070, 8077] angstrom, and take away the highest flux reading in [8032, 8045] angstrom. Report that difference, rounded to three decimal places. 0.007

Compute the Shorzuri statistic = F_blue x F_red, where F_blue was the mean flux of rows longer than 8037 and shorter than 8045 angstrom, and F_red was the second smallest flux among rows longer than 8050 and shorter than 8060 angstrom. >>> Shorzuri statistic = 42.4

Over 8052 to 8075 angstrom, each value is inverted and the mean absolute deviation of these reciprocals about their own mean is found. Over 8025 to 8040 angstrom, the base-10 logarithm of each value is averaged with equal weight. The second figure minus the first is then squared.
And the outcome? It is 0.661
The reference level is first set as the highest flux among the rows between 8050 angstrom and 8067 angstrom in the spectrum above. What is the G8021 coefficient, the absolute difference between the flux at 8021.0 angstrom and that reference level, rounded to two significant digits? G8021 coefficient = 0.12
